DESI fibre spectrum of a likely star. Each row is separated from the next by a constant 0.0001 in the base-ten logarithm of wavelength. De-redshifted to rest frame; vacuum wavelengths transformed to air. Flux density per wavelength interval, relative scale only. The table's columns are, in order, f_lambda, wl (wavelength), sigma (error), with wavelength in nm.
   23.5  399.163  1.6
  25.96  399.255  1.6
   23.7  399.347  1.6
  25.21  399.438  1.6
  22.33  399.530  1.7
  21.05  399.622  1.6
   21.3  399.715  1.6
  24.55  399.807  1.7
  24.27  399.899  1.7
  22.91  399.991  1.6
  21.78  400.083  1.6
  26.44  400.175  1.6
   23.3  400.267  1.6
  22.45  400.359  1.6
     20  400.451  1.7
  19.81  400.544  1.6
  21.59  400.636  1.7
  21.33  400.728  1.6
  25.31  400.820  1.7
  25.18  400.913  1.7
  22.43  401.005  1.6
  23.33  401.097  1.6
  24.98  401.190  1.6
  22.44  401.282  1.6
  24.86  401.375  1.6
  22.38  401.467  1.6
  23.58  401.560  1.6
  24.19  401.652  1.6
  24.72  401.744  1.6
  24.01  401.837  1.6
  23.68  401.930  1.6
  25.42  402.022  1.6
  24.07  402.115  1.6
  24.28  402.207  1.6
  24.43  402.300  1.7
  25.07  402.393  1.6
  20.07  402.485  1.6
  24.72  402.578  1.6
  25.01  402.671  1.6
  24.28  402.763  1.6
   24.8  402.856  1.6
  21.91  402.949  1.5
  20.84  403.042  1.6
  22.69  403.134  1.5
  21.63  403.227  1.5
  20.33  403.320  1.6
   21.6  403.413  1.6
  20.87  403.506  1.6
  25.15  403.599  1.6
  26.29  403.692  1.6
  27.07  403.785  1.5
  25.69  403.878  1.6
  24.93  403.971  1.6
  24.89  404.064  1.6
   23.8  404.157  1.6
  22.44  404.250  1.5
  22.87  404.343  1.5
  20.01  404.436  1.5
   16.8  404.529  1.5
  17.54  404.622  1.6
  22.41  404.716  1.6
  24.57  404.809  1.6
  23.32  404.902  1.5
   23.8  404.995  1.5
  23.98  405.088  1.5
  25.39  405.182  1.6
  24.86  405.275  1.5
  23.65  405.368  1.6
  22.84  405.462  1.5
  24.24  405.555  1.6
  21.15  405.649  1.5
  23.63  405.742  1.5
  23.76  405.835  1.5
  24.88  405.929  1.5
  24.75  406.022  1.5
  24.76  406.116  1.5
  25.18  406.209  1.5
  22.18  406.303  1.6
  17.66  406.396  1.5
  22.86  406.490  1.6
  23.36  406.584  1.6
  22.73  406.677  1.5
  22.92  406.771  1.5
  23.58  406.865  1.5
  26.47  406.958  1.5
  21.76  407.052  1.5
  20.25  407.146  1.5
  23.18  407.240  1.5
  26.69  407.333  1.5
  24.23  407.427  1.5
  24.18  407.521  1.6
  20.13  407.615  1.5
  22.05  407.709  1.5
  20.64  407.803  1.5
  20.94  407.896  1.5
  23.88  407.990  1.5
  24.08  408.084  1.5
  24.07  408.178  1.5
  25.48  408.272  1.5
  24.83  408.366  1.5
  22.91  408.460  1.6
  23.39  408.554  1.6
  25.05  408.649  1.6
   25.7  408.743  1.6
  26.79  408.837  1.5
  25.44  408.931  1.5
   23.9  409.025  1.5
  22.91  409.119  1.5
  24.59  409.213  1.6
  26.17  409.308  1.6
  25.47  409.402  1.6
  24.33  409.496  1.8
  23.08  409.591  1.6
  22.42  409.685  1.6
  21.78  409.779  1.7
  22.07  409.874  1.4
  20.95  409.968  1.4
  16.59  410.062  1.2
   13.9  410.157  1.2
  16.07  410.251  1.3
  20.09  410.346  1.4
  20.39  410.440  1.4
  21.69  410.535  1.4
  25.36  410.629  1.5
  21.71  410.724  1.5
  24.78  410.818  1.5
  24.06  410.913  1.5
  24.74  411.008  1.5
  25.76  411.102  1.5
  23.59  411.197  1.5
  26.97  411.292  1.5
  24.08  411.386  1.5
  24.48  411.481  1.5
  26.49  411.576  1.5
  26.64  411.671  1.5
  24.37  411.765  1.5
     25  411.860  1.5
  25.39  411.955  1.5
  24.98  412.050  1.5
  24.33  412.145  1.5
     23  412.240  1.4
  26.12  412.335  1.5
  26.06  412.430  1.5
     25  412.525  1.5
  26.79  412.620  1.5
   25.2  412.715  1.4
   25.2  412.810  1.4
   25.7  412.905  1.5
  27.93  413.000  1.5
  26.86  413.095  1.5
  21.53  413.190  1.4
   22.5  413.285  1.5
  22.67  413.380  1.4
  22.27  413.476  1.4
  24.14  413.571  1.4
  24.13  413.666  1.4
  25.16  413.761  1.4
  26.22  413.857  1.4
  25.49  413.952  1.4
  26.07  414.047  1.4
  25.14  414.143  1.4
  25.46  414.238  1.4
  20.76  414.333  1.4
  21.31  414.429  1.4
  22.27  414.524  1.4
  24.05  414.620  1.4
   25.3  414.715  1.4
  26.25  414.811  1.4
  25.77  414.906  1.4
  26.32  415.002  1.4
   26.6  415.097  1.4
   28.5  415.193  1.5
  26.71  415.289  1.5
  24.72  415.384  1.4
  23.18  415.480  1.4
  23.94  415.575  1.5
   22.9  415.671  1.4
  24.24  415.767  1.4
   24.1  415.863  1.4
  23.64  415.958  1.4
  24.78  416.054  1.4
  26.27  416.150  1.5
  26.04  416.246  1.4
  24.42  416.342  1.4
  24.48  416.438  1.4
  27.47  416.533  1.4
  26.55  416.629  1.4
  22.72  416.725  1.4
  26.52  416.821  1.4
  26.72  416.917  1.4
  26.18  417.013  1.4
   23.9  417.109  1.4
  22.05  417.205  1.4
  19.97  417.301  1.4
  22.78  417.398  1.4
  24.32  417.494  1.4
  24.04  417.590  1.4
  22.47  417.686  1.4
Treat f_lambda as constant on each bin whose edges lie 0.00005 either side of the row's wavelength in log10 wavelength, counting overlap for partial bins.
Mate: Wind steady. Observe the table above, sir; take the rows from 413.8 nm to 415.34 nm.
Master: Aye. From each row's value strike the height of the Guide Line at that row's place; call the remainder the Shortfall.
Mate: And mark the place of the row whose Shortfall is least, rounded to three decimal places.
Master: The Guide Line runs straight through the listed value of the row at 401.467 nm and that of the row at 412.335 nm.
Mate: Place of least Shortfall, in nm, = 414.333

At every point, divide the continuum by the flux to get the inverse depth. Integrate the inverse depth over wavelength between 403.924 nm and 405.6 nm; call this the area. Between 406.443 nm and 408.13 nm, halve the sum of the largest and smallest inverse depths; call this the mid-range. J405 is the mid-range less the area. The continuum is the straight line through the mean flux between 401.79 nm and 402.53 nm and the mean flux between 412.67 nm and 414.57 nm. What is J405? -0.73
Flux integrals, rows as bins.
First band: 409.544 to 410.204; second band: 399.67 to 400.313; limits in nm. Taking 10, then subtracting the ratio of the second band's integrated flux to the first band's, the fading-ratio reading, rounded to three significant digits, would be 8.86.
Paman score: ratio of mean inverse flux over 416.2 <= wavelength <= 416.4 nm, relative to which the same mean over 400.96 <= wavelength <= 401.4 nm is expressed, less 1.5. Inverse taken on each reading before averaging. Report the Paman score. -0.43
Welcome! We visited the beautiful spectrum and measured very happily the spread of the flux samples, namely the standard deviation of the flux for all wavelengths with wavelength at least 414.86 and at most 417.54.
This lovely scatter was 1.9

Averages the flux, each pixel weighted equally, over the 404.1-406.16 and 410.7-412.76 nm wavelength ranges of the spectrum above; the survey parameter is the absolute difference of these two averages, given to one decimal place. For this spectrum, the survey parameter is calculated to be 2.0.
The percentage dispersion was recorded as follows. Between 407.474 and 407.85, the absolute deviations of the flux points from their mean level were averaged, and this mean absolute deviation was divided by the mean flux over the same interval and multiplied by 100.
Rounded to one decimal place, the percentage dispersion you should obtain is 6.3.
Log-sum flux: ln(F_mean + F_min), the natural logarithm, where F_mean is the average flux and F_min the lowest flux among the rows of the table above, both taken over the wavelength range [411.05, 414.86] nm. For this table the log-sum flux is 3.818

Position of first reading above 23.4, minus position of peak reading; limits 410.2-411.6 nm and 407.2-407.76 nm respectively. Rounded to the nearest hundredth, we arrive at 3.30 nm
